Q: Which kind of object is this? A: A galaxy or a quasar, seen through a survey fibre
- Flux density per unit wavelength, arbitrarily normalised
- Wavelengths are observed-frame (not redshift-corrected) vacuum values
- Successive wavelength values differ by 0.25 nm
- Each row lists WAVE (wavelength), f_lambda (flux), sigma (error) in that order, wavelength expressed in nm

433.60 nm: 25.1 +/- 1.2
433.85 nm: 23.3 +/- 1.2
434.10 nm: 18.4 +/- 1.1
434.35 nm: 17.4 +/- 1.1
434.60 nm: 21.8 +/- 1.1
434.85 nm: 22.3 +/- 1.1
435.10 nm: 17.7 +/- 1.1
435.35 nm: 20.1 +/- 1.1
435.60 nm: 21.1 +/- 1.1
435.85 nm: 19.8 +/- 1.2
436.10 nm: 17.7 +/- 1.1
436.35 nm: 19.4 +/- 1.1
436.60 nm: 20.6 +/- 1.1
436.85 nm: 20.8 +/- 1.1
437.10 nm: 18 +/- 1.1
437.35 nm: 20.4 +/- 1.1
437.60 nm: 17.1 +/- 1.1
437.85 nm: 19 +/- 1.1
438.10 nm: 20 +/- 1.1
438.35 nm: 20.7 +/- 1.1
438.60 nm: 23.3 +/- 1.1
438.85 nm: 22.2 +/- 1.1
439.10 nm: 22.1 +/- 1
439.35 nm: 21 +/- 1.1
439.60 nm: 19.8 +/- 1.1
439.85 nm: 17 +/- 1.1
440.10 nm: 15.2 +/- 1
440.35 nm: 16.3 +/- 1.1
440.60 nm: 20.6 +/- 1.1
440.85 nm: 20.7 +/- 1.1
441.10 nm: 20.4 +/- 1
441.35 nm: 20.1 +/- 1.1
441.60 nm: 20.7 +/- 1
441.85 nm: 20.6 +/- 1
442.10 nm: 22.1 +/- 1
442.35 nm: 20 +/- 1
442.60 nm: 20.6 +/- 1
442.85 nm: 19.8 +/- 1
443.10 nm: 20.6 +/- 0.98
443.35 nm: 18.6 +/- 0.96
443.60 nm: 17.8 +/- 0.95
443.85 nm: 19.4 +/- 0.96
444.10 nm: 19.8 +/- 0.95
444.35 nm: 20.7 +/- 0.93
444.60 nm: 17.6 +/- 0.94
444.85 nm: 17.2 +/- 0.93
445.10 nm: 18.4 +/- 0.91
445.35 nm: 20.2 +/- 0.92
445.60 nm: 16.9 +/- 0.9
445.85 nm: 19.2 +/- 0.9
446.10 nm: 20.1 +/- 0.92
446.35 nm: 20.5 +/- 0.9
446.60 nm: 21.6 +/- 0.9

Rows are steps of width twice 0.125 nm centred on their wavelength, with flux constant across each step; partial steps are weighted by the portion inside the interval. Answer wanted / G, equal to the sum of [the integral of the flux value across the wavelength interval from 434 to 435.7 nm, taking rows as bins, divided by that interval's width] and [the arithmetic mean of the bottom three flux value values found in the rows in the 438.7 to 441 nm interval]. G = 36.0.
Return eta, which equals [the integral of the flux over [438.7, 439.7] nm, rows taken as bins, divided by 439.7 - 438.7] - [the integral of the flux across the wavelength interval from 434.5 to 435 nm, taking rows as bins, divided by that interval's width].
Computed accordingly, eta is -0.5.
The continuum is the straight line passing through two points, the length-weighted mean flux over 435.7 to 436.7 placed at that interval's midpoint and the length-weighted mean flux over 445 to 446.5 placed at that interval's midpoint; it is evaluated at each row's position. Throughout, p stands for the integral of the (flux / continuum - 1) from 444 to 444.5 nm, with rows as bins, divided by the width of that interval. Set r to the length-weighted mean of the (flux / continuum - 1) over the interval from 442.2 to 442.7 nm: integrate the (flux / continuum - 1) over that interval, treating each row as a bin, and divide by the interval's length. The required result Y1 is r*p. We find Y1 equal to 0.0024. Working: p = 0.04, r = 0.06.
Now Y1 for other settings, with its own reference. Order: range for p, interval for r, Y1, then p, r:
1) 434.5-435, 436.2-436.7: 0.0031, 0.13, 0.02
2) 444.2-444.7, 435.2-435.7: -0.0001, 0.00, 0.05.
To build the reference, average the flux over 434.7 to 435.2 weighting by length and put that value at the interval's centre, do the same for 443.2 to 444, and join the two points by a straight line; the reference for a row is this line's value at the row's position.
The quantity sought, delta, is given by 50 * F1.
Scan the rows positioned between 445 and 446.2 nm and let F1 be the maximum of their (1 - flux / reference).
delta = 4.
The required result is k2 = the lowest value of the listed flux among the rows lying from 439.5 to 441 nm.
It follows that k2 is 15.2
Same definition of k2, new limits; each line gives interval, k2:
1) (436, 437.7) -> 17.1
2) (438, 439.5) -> 20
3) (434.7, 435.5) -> 17.7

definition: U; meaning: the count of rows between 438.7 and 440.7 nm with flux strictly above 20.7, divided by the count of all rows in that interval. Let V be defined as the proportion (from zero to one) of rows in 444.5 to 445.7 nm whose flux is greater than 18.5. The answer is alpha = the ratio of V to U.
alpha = 0.5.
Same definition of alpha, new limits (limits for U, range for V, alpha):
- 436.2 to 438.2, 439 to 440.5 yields 4.0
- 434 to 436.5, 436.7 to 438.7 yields 2.5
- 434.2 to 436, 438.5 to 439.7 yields 2.3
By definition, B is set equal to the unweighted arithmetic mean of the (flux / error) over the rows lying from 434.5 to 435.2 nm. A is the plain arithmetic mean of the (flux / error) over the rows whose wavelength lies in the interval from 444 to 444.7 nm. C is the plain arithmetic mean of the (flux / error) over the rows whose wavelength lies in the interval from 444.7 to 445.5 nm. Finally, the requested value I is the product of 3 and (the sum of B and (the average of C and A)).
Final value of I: 117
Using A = 20.6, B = 18.7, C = 20.2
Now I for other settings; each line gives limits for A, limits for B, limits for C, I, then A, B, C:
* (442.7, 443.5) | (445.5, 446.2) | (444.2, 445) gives 122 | 20.1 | 20.7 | 19.8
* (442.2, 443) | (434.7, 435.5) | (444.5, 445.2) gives 114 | 20.1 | 18.2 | 19.1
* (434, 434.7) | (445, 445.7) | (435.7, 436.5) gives 112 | 17.5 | 20.3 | 16.7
